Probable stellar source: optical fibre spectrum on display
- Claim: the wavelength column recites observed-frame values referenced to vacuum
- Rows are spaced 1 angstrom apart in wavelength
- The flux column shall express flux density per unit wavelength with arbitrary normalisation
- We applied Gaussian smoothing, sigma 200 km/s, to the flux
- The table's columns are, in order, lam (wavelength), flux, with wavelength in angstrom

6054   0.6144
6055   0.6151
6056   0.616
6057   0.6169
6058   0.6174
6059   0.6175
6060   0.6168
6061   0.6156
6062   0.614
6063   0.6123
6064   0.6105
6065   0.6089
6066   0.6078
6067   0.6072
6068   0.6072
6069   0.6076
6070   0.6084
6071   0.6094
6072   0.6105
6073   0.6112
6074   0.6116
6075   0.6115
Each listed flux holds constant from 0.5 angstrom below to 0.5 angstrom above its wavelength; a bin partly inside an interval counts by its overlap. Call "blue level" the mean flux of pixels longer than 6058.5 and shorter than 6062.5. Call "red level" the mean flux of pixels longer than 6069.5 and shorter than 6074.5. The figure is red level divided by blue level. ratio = 0.991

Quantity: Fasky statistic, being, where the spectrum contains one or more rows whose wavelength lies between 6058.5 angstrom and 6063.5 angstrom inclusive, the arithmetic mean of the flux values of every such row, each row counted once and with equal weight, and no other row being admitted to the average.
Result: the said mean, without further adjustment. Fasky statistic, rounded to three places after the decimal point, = 0.615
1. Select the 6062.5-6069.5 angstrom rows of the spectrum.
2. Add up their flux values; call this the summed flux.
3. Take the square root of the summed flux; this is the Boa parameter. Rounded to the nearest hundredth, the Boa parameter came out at 2.06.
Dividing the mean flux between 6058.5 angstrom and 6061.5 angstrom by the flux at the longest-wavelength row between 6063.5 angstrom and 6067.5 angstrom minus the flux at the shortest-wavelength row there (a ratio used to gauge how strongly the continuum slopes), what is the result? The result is -187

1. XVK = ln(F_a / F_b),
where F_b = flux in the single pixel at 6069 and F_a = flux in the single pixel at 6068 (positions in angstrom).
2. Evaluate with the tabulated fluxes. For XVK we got -0.0007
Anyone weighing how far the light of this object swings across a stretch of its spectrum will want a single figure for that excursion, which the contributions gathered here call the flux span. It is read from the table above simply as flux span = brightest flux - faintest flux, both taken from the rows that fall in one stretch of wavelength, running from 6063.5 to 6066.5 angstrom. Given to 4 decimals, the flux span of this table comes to 0.0027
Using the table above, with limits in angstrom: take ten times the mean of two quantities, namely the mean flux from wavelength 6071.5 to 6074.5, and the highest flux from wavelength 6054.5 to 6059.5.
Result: 6.14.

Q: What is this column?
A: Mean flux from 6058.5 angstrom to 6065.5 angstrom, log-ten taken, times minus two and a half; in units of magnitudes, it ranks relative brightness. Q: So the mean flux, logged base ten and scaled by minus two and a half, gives 0.530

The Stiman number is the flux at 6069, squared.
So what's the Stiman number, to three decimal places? 0.369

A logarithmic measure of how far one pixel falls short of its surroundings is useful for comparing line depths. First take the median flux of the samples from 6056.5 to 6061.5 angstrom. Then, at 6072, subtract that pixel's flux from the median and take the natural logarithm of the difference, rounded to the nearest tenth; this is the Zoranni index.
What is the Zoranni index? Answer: -5.1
